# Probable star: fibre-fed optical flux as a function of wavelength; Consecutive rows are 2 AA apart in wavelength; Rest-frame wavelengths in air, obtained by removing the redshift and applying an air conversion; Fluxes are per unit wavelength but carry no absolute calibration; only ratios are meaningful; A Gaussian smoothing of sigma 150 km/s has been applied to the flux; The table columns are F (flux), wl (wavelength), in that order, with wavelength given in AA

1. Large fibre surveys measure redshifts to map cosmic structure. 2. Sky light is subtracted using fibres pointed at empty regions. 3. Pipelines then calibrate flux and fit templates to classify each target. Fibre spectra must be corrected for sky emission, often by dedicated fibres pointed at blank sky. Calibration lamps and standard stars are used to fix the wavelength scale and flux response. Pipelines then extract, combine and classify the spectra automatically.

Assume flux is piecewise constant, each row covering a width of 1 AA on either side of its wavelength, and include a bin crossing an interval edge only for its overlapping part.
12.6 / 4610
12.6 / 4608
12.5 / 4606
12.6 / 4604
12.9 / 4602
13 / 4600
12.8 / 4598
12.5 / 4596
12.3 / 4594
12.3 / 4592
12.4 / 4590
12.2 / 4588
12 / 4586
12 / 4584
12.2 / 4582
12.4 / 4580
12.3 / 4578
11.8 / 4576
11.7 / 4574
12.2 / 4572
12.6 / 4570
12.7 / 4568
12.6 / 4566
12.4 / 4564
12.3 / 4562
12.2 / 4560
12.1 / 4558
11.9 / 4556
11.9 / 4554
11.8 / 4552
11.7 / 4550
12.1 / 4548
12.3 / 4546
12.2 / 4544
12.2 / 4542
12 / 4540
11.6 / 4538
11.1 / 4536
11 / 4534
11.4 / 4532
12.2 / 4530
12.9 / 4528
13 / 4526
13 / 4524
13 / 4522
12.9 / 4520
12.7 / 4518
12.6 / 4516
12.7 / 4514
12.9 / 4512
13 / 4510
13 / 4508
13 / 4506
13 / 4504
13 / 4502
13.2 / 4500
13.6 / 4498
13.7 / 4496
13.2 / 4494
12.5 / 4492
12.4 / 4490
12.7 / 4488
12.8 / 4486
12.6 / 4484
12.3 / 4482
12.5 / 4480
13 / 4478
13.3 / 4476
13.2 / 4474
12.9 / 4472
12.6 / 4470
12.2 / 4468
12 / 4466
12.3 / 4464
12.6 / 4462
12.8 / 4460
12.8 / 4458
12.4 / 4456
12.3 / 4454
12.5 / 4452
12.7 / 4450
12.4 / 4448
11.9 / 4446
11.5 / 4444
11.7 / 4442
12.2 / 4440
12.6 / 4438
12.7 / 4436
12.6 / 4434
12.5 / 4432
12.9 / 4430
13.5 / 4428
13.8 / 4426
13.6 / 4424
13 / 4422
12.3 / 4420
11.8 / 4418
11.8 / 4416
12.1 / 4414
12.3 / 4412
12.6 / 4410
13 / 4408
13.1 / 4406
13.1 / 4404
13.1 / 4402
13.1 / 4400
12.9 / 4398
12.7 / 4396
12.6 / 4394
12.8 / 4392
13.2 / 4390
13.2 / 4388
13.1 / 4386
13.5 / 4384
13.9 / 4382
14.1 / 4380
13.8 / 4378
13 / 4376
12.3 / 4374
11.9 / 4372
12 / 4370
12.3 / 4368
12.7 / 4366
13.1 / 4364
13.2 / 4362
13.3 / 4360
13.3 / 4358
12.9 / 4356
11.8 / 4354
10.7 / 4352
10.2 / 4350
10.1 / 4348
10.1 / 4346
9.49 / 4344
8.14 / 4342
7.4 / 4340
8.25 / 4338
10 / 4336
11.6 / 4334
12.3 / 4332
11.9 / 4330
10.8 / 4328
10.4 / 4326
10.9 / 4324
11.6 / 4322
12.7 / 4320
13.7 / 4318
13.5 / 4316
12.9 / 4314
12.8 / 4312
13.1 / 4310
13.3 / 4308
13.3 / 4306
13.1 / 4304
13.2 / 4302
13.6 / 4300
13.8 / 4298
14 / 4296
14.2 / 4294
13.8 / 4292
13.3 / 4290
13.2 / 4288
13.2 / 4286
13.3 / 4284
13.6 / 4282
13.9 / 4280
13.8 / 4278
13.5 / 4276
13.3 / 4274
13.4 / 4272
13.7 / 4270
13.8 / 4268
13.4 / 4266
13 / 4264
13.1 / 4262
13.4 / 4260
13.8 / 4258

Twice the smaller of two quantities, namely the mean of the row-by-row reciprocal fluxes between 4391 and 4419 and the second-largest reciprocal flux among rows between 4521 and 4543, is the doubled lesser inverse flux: 0.158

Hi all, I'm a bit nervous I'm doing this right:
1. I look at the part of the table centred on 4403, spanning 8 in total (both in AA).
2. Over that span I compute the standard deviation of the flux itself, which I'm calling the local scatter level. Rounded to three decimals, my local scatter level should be 0.000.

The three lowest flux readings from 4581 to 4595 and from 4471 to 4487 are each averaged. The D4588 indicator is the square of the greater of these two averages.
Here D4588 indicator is 155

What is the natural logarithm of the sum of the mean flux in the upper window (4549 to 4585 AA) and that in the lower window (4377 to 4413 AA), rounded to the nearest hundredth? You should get 3.23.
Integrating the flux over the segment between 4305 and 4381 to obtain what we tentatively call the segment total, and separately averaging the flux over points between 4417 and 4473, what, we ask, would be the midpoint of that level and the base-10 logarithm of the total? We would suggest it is 7.75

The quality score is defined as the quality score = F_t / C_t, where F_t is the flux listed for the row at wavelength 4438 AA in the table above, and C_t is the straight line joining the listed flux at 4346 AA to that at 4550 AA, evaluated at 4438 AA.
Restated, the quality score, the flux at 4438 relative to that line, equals 1.16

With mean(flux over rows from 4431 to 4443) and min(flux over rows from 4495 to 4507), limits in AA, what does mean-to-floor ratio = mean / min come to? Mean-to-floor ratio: 0.95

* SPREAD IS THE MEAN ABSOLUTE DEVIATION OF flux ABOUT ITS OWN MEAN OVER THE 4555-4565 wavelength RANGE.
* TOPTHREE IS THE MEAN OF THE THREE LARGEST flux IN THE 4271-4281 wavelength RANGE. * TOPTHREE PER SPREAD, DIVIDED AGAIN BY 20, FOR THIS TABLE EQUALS 4.77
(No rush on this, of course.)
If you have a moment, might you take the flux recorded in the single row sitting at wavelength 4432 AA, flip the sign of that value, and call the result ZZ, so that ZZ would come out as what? -12.5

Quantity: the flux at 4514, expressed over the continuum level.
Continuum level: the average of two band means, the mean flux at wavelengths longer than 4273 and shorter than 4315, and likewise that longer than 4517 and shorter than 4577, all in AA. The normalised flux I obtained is 0.99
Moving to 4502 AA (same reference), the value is 1.01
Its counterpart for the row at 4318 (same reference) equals 1.07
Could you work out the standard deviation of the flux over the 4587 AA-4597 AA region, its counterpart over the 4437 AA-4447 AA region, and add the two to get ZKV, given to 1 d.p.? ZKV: 0.5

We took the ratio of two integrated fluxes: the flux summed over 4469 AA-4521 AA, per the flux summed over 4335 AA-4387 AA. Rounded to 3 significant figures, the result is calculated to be 1.10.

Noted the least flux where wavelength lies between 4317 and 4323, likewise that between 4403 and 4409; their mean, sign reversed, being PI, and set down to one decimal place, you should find -12.3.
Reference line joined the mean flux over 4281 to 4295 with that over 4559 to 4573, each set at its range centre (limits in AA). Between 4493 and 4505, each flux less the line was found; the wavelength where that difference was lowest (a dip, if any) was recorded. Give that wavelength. 4502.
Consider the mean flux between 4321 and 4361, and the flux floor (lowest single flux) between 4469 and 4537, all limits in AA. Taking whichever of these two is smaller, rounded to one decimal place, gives 10.8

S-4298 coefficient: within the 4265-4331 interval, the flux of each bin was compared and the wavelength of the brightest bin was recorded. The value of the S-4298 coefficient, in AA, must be 4294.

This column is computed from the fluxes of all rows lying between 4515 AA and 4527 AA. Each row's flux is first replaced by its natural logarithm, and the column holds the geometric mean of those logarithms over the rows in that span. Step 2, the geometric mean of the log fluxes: 2.55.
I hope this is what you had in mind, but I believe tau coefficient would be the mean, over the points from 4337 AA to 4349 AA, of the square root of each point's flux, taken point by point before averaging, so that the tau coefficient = 2.98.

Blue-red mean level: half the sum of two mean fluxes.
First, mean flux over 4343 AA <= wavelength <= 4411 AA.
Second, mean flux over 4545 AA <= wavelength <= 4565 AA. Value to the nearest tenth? 12.3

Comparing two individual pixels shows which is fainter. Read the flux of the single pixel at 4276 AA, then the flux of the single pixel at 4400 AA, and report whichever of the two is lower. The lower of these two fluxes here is 13.1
